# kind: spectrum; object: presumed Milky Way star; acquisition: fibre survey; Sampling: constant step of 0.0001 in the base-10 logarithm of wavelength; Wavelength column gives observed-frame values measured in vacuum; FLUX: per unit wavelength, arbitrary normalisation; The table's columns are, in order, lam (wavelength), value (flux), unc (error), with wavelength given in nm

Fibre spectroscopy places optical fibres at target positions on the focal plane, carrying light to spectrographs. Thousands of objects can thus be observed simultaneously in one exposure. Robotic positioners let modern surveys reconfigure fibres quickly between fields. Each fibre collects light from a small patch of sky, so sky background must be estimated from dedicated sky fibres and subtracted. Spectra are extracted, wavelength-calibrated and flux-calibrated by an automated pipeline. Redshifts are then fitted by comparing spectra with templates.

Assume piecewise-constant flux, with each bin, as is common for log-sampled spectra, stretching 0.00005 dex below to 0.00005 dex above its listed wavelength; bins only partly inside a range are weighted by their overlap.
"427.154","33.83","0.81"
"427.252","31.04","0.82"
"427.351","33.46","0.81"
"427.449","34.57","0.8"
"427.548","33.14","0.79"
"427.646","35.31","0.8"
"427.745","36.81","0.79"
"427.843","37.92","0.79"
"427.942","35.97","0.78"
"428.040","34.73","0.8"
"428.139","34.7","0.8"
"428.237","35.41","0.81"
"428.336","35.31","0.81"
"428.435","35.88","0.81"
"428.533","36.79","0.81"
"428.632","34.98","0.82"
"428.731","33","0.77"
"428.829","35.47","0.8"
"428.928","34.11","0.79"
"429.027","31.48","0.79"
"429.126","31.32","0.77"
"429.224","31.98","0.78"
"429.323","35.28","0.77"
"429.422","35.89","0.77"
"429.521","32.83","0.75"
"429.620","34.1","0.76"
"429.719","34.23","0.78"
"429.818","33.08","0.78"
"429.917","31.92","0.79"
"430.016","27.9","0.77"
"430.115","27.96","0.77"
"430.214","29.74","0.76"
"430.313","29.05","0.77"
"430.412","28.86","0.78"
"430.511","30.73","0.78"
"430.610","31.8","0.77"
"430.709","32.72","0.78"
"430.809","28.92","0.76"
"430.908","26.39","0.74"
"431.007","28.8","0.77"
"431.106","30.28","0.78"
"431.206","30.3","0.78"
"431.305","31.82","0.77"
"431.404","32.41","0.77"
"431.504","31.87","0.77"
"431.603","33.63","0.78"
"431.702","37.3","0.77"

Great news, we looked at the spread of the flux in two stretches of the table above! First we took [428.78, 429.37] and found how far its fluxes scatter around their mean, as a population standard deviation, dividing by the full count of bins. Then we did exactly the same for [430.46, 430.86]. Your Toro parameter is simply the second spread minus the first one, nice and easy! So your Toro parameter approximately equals -0.33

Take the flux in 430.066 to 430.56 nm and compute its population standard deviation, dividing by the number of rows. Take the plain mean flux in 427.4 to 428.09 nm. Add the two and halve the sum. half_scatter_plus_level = 18.2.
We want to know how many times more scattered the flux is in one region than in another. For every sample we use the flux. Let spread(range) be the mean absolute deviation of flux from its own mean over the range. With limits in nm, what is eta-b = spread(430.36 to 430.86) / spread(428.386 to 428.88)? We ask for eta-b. 1.4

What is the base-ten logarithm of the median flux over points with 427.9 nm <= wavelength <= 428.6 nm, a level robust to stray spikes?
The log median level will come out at 1.55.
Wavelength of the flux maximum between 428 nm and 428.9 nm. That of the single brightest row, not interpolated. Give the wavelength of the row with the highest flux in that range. 428.533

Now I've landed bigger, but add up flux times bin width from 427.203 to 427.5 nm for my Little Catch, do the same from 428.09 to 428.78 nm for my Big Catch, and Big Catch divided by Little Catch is 2.5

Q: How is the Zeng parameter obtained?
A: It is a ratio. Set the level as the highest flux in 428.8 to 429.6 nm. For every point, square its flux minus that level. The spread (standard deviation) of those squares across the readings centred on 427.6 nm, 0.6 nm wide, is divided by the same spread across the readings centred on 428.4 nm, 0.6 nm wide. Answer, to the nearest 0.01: 5.68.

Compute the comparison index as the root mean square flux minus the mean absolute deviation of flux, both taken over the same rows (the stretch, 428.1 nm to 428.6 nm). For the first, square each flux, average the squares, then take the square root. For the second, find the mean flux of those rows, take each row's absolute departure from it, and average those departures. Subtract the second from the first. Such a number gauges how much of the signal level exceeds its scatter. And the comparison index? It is 35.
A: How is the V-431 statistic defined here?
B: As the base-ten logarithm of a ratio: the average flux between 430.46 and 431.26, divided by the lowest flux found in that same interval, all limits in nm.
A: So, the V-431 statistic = 0.056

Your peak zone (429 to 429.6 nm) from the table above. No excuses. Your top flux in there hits 35.89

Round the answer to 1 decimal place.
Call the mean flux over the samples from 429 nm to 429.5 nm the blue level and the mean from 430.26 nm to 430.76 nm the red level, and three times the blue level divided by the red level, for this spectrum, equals 3.3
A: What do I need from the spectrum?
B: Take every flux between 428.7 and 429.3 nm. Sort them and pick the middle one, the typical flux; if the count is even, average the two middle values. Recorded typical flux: 32.5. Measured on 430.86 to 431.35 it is 30.3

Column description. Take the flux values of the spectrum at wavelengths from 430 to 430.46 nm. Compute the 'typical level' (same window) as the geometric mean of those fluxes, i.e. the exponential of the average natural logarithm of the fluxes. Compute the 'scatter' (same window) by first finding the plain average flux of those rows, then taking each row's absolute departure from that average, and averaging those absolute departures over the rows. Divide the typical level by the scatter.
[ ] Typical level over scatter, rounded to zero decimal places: 46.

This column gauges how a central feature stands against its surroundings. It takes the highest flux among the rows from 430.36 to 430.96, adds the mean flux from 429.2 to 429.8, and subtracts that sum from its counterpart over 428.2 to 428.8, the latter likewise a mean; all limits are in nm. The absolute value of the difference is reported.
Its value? 31.5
